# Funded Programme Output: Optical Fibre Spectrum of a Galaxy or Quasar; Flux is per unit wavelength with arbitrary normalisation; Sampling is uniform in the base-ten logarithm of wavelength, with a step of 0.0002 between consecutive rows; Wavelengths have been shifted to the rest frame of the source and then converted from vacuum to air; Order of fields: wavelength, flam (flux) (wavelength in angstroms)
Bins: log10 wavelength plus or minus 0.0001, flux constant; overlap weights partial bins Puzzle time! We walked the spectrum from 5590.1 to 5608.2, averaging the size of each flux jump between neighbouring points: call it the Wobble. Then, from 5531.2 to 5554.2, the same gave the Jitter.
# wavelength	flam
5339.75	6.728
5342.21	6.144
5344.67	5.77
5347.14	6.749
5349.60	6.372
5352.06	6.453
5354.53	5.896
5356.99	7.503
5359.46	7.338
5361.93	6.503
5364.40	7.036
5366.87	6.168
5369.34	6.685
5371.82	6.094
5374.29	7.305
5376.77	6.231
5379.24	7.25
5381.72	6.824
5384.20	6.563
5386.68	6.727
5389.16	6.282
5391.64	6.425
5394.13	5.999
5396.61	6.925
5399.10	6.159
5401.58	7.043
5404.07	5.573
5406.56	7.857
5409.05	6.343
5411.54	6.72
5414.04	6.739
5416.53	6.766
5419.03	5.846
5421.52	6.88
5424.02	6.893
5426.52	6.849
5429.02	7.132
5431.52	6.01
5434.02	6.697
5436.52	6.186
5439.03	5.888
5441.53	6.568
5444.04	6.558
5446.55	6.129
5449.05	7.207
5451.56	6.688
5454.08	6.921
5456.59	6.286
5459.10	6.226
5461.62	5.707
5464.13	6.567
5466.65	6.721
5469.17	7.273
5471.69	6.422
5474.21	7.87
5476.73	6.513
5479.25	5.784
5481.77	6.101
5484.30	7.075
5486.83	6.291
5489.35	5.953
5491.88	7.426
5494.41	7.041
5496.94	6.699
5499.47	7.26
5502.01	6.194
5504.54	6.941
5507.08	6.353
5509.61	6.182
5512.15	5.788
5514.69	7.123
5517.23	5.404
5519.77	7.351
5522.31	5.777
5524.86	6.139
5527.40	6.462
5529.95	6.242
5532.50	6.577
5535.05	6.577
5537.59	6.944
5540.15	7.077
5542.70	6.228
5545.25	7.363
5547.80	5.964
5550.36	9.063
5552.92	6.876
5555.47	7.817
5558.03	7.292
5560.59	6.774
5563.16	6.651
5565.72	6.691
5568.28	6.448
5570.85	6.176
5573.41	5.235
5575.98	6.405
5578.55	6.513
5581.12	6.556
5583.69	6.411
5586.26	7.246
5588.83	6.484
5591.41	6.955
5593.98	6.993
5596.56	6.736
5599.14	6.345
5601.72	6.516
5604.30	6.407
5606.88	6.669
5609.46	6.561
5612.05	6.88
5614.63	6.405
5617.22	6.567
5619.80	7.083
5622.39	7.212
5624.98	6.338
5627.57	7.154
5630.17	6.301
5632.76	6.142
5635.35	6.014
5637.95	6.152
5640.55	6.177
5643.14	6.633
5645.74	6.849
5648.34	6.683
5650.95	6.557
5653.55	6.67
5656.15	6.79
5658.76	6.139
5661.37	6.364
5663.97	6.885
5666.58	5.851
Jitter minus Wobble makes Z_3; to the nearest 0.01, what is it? 0.94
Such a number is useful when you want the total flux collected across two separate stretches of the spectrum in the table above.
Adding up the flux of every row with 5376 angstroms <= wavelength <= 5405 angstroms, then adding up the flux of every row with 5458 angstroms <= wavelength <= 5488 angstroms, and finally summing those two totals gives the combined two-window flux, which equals 157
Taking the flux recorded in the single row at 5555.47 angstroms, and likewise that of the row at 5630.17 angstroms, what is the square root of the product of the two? 7.02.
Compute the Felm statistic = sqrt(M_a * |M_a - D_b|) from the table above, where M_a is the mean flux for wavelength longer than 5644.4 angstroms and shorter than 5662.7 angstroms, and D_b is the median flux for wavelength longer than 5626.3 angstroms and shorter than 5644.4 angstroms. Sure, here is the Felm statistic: 1.63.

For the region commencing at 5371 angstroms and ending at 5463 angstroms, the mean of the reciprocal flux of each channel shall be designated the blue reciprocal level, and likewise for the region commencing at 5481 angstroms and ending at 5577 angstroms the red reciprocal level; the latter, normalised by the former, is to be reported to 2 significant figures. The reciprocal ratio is 0.99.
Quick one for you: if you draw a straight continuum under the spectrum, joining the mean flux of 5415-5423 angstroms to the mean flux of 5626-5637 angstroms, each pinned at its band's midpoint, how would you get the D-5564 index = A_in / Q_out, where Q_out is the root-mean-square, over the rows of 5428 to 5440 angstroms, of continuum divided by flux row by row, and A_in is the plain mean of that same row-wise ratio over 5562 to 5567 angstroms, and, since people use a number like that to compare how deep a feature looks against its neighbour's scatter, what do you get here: 0.94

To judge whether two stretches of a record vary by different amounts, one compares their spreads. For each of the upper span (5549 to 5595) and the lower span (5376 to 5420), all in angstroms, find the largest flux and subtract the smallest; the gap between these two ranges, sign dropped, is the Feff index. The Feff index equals 1.5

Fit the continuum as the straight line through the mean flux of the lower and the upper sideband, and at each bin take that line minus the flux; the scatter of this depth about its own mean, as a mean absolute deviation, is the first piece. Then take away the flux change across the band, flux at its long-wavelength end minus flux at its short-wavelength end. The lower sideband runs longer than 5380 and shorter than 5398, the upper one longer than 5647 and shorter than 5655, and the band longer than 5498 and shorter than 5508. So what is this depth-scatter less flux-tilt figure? 1.3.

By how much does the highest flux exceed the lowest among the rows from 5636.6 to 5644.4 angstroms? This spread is 0.48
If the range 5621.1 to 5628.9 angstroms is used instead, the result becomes 0.87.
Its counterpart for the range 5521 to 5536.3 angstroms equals 0.80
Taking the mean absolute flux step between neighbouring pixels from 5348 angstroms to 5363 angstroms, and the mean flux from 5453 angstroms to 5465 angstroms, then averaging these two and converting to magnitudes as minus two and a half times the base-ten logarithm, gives -1.36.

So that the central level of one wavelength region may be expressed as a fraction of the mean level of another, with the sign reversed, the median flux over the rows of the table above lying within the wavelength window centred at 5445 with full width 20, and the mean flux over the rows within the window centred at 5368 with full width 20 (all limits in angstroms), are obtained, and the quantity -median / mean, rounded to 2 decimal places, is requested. -0.98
